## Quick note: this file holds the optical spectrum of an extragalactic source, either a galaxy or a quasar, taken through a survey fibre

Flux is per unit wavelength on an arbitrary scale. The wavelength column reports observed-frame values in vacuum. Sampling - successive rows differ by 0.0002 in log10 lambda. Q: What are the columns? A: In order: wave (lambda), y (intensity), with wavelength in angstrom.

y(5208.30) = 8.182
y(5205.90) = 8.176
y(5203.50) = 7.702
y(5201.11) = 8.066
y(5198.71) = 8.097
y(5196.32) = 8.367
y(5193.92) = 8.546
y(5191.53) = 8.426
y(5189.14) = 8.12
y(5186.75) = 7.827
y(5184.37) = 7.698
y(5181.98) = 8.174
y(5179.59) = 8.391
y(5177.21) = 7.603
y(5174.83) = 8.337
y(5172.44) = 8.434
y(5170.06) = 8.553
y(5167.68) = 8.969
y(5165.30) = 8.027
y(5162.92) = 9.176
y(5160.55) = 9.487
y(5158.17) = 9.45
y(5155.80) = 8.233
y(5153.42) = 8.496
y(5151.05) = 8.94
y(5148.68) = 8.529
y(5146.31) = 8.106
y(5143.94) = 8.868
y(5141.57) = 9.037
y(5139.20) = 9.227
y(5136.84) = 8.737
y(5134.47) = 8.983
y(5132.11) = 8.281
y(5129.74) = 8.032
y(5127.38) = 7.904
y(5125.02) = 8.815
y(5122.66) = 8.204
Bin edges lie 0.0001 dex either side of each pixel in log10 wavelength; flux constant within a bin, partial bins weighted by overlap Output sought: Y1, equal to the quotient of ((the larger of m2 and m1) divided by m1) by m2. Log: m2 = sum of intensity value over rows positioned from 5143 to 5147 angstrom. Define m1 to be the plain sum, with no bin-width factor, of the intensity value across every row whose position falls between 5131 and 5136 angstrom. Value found 0.0589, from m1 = 17.3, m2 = 17.0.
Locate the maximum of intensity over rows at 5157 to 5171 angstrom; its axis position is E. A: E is 5160.55 angstrom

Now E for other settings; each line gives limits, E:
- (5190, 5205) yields 5193.92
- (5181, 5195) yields 5193.92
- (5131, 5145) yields 5139.20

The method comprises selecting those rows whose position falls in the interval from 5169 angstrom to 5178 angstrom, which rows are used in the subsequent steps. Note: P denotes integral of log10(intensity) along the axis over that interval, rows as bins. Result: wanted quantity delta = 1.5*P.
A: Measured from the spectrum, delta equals 12.4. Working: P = 8.2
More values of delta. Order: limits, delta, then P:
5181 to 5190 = 12.2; 8.1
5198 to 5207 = 12.2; 8.1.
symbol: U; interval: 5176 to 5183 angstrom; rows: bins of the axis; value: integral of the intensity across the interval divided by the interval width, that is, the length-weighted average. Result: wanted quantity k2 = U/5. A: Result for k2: 1.61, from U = 8.06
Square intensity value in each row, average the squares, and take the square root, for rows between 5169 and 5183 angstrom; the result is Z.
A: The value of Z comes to 8.3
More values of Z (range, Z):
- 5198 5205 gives 8.0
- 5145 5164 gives 8.8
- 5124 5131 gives 8.3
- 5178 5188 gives 8.0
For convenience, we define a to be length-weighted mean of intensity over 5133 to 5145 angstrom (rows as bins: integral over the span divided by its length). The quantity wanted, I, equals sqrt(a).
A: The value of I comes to 2.99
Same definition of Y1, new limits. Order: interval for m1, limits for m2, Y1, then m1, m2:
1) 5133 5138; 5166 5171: 0.0571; 17.7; 17.5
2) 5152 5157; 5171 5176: 0.0598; 16.7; 16.8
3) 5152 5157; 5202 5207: 0.0630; 16.7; 15.9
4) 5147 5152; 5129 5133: 0.0613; 17.5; 16.3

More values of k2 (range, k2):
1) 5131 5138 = 1.73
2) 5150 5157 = 1.71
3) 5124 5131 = 1.65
